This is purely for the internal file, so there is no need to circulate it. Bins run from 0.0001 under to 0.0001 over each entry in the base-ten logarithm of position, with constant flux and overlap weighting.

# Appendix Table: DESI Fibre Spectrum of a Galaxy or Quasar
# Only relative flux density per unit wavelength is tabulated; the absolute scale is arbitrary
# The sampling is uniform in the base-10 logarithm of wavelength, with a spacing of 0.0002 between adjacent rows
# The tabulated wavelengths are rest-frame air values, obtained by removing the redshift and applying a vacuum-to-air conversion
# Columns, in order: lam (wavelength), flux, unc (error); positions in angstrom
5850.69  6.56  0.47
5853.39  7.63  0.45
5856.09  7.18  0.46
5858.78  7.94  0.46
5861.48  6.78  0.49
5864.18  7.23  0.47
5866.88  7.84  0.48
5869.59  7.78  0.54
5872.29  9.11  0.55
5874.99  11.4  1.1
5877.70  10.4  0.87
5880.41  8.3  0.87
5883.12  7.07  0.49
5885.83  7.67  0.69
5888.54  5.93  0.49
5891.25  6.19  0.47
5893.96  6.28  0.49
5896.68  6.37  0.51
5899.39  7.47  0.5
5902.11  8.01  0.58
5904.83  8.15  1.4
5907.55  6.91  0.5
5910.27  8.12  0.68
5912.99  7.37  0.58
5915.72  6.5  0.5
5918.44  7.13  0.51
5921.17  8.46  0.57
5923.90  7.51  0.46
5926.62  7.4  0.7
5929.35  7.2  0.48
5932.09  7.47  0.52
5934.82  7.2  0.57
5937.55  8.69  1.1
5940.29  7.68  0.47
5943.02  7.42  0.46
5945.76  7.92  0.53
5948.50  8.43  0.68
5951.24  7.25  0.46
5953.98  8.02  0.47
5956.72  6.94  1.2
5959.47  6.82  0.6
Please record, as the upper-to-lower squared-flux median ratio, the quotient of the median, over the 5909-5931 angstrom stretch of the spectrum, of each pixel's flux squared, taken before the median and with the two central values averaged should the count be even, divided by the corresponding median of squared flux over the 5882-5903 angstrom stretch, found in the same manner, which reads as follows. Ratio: 1.20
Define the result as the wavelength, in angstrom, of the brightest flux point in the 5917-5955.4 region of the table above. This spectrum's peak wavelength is 5937.55 angstrom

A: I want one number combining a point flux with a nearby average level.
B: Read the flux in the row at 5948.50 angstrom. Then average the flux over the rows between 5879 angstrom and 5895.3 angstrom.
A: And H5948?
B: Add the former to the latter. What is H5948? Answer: 15.3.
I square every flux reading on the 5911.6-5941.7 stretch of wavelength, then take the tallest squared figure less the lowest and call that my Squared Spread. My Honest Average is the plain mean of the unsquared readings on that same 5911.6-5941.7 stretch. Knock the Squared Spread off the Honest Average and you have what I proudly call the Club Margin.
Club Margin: -26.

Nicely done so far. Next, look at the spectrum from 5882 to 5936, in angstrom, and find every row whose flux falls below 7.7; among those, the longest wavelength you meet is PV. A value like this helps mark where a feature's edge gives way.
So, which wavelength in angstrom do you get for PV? 5934.82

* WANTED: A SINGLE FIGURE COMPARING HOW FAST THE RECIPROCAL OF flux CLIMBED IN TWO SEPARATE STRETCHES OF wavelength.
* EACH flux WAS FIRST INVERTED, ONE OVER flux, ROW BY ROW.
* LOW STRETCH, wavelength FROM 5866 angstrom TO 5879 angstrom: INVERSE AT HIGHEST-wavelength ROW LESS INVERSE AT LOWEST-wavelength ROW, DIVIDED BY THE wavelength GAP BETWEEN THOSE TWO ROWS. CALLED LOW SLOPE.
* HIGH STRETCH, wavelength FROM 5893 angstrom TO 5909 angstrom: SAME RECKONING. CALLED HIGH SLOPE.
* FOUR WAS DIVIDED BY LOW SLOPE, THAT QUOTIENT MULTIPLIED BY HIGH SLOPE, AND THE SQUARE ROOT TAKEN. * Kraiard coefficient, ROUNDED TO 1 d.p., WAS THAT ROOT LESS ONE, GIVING 0.2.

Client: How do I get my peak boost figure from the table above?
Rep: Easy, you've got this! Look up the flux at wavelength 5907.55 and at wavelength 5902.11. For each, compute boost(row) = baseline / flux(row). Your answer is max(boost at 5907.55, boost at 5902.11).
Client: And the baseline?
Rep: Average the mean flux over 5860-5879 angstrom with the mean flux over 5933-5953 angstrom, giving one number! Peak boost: 1.19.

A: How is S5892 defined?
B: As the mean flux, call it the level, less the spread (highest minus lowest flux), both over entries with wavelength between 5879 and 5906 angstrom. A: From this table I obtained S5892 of 4.77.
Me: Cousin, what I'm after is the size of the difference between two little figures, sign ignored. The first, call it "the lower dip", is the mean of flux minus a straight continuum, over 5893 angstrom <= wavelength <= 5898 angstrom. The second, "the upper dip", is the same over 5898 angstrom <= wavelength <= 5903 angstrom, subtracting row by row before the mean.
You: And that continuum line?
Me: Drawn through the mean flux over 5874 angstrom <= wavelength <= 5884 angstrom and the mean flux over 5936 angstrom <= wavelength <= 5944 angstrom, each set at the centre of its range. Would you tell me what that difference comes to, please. 1.5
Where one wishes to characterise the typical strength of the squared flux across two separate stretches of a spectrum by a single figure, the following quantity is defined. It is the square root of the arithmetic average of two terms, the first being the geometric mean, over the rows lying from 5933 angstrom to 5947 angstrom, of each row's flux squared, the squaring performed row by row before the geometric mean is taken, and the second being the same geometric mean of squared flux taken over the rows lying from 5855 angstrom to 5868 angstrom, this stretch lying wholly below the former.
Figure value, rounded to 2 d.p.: 7.58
